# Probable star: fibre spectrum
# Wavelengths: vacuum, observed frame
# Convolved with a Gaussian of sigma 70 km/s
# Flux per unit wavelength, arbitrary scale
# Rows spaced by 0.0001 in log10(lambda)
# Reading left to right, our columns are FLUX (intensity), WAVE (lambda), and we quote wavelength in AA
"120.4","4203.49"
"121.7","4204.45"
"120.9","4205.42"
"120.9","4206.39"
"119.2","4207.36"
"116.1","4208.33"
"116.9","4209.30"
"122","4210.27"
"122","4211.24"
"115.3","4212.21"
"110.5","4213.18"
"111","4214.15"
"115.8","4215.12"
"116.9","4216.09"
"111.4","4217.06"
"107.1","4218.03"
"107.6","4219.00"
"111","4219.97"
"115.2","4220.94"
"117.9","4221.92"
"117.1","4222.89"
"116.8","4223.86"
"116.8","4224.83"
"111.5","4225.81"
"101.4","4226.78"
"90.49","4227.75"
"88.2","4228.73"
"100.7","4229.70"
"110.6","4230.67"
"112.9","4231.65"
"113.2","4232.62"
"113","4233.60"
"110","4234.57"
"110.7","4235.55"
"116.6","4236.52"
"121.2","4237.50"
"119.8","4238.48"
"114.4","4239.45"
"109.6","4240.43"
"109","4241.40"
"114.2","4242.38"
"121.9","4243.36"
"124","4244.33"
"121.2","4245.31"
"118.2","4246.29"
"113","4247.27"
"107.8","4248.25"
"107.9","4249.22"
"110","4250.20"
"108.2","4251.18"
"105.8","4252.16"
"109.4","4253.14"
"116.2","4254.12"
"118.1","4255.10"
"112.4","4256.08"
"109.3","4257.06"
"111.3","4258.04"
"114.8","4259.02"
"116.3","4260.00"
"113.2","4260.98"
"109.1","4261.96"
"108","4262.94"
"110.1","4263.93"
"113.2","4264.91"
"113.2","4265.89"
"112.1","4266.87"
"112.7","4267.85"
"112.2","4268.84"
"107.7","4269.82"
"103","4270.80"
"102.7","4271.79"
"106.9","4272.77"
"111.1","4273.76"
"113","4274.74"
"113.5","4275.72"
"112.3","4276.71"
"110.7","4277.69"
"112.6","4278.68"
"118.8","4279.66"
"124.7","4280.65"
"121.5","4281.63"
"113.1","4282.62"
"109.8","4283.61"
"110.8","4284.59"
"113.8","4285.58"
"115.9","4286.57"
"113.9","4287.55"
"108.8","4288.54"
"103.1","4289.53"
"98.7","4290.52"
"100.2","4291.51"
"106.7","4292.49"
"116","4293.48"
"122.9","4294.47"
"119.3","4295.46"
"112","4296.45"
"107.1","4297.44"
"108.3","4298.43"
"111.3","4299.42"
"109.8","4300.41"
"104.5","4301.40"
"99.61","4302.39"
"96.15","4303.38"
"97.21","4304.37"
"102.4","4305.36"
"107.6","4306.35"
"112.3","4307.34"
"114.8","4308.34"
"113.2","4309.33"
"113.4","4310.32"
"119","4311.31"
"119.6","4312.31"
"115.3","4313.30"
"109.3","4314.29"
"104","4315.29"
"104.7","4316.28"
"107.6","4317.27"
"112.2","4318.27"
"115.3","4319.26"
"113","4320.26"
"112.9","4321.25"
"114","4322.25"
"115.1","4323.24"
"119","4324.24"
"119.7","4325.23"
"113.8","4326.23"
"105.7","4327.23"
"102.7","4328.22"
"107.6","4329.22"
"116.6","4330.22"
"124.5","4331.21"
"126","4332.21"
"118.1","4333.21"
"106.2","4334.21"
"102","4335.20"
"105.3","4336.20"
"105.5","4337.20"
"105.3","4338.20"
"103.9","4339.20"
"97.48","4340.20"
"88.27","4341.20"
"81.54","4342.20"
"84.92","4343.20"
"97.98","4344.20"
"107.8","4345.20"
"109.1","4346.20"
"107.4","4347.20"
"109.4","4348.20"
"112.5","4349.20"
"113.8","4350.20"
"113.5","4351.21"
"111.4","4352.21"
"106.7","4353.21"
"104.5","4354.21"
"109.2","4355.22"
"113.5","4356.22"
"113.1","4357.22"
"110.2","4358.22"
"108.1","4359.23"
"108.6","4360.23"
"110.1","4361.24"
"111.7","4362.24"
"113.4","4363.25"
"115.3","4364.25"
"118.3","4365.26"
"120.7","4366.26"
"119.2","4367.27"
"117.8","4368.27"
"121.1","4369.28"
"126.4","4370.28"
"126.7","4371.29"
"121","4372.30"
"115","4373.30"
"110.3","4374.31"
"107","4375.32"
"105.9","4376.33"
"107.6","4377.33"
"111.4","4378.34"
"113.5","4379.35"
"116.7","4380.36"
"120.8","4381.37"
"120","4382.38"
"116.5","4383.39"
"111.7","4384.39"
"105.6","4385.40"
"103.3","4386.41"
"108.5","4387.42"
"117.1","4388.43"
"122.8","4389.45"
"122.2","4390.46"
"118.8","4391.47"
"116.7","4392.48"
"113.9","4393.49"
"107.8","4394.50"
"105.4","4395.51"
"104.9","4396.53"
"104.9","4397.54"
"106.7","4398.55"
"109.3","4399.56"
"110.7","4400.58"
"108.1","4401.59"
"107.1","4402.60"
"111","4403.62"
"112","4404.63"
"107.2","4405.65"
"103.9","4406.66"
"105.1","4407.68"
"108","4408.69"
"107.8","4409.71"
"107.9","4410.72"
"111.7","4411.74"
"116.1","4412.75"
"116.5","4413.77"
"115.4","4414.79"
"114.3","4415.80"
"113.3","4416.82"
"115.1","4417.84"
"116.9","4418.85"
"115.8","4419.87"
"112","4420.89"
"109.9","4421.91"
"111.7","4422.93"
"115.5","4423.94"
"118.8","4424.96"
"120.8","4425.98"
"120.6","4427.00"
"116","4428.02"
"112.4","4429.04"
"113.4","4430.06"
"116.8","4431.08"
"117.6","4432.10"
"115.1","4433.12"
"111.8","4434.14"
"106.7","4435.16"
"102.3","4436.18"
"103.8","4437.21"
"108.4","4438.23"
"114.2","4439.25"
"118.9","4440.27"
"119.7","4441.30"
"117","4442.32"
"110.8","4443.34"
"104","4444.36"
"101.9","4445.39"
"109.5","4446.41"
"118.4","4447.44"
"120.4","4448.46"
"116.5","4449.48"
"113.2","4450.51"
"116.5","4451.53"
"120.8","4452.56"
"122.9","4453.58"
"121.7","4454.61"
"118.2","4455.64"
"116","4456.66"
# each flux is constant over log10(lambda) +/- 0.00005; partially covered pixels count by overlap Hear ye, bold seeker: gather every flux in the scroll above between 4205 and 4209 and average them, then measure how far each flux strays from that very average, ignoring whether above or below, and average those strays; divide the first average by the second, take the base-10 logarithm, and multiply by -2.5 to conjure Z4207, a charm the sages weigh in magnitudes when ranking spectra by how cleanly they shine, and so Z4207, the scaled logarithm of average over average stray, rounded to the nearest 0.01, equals -4.66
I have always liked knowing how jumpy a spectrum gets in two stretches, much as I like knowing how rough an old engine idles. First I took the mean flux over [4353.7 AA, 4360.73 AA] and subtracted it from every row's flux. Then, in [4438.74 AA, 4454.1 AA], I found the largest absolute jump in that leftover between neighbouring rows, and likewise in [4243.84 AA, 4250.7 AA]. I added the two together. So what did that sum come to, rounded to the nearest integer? 14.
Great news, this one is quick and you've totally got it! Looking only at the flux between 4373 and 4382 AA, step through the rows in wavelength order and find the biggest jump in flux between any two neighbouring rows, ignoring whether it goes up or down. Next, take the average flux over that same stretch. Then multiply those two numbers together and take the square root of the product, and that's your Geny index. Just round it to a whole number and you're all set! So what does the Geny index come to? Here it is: 23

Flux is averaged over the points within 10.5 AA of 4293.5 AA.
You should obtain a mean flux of 109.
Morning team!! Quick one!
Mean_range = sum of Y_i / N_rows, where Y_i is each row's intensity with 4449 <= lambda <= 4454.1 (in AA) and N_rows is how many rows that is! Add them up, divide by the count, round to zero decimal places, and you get 118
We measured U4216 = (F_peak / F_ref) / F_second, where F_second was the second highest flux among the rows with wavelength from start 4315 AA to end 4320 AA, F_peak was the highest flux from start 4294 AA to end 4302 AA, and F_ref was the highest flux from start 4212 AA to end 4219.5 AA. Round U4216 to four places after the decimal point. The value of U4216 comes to 0.0094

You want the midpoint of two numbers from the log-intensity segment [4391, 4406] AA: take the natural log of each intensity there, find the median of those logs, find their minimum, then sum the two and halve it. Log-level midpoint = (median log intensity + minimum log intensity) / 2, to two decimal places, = 4.67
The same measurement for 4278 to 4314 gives 4.64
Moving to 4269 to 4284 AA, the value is 4.68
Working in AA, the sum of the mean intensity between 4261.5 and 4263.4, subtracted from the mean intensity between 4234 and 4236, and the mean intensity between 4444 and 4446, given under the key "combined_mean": 105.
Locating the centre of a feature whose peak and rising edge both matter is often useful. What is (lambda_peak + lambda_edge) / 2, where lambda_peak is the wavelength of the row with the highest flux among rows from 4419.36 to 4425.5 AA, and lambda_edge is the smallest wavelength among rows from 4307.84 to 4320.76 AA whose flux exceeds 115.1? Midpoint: 4368.1 AA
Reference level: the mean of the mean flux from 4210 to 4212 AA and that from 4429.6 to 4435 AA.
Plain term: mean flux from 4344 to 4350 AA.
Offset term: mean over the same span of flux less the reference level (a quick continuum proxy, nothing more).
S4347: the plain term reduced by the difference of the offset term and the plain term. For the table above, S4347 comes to 226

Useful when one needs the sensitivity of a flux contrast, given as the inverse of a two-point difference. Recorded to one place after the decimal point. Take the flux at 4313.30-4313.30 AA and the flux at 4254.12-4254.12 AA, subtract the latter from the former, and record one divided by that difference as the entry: -1.1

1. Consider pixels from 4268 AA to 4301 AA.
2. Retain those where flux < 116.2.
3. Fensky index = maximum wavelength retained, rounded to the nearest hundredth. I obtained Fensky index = 4300.41 AA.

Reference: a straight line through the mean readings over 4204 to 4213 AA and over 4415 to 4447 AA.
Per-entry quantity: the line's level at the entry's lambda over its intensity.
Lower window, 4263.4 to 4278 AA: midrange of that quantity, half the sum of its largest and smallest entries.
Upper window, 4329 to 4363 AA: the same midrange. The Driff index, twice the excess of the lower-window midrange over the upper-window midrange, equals -0.16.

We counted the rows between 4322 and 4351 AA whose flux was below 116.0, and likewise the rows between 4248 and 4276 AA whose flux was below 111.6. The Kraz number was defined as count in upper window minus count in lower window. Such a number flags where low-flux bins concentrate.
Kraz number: 7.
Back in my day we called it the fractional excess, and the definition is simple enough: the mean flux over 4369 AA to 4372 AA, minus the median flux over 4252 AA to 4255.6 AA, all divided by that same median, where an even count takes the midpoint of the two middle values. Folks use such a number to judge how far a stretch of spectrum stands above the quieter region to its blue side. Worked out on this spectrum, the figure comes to 0.11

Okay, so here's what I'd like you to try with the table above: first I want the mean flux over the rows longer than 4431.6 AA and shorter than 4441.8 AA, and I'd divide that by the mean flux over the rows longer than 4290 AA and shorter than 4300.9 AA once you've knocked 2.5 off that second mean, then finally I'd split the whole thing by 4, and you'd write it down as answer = 0.260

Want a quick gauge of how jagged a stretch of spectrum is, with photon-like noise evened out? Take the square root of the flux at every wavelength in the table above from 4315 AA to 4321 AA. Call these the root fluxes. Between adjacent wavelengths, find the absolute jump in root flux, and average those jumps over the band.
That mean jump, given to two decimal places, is 0.13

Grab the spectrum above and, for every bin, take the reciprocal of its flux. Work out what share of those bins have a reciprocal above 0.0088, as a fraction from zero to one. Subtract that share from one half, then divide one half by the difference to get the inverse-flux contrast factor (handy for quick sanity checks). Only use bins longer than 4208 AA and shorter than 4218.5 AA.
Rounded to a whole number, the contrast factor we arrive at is 4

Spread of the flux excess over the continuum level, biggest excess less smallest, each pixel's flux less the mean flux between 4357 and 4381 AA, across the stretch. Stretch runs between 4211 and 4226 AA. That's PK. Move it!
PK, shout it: 14.9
